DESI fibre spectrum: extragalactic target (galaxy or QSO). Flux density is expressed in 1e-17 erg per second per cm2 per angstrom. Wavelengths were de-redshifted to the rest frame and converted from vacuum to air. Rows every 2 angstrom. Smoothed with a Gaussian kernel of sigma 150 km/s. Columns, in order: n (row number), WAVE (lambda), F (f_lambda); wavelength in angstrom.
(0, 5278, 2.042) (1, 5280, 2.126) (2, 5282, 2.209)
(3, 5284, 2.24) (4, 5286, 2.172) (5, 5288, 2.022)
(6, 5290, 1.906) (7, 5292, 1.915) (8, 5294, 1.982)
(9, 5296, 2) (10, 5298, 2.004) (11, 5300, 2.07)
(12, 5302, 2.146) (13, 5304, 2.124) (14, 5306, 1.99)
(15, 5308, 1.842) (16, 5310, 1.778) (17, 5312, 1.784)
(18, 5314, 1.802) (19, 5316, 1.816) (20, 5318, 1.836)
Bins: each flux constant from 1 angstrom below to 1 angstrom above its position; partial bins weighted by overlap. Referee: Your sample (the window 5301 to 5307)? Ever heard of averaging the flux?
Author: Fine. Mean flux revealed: 2.09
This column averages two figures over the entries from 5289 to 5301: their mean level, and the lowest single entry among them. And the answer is 1.94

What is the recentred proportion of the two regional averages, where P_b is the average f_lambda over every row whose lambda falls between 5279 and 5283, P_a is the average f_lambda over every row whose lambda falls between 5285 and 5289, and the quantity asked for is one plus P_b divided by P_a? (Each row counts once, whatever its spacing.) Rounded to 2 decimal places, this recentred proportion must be 2.03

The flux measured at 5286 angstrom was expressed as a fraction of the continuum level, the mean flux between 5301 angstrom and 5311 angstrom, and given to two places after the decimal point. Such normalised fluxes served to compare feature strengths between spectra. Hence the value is 1.10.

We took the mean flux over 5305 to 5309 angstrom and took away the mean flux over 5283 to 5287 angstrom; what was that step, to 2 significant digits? -0.29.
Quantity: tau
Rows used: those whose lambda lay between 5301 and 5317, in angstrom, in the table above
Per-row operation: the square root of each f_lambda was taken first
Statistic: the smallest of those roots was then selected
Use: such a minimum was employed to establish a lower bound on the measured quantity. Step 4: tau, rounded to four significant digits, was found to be 1.333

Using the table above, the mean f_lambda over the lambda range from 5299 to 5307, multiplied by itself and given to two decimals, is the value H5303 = 4.34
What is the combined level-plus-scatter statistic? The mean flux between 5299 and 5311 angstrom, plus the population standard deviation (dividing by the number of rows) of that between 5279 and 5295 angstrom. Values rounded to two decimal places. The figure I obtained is 2.12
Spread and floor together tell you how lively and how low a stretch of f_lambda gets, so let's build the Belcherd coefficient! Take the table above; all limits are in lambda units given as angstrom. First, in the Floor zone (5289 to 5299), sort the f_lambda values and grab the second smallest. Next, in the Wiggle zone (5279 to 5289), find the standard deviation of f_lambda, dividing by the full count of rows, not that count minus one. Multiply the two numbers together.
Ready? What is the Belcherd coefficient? 0.15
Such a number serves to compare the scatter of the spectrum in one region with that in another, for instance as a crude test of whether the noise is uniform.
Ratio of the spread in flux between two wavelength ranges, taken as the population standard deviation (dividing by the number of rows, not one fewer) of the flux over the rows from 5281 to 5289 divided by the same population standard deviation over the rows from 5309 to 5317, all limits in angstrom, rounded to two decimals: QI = 5.58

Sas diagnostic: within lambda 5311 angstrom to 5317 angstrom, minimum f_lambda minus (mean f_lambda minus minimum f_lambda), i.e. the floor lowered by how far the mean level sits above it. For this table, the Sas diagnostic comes 1.77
